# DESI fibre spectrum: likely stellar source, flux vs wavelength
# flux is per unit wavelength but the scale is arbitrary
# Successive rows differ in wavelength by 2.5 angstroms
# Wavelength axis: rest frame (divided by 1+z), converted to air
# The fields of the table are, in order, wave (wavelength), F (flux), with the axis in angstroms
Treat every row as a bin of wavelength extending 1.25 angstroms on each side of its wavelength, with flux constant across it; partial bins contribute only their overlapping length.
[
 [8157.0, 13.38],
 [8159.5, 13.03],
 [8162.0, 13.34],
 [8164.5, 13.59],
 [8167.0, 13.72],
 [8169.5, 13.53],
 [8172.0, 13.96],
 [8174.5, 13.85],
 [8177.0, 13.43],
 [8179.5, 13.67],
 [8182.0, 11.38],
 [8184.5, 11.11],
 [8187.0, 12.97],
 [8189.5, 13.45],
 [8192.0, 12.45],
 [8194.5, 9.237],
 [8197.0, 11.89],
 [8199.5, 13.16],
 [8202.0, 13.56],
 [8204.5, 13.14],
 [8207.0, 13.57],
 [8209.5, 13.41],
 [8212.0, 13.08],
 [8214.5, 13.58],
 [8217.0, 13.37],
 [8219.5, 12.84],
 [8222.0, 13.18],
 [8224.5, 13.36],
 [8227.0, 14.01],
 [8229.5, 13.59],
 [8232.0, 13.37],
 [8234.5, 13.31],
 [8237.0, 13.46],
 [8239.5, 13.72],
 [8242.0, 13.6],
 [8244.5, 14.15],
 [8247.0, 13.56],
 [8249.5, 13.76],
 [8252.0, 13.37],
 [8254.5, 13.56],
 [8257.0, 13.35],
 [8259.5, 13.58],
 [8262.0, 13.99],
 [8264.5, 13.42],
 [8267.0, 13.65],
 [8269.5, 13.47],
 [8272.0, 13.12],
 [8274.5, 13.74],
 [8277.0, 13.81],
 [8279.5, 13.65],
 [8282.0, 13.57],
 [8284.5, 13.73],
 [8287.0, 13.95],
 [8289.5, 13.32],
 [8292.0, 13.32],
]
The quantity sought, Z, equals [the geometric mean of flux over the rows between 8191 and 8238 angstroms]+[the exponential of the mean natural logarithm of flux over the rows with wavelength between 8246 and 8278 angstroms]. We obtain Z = 26.6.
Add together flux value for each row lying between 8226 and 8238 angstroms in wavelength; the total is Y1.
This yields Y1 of 68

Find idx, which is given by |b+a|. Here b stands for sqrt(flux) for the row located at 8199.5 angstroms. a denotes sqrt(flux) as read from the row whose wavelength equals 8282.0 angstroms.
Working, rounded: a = 3.68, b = 3.63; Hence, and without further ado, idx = 7.31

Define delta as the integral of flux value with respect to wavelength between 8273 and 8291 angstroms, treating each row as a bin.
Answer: 246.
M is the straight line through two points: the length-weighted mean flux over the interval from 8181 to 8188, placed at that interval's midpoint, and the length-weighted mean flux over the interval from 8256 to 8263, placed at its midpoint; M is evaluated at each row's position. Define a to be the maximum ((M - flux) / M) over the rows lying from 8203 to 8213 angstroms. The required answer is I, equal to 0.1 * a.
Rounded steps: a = -0.05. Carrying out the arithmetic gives -0.005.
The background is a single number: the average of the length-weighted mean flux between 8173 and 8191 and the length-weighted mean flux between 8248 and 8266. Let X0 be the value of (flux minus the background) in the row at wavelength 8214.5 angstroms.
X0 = 0.37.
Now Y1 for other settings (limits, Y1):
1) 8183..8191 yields 38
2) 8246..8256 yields 54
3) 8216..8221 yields 26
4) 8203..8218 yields 80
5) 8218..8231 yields 67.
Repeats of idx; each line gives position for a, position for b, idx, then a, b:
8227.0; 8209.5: 7.40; 3.74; 3.66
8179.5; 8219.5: 7.28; 3.70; 3.58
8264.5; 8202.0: 7.35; 3.66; 3.68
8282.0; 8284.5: 7.39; 3.68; 3.71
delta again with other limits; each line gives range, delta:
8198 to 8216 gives 240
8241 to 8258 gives 232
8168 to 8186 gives 234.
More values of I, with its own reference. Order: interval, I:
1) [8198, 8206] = -0.007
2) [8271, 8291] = 0.007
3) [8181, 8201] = 0.023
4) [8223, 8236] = -0.002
